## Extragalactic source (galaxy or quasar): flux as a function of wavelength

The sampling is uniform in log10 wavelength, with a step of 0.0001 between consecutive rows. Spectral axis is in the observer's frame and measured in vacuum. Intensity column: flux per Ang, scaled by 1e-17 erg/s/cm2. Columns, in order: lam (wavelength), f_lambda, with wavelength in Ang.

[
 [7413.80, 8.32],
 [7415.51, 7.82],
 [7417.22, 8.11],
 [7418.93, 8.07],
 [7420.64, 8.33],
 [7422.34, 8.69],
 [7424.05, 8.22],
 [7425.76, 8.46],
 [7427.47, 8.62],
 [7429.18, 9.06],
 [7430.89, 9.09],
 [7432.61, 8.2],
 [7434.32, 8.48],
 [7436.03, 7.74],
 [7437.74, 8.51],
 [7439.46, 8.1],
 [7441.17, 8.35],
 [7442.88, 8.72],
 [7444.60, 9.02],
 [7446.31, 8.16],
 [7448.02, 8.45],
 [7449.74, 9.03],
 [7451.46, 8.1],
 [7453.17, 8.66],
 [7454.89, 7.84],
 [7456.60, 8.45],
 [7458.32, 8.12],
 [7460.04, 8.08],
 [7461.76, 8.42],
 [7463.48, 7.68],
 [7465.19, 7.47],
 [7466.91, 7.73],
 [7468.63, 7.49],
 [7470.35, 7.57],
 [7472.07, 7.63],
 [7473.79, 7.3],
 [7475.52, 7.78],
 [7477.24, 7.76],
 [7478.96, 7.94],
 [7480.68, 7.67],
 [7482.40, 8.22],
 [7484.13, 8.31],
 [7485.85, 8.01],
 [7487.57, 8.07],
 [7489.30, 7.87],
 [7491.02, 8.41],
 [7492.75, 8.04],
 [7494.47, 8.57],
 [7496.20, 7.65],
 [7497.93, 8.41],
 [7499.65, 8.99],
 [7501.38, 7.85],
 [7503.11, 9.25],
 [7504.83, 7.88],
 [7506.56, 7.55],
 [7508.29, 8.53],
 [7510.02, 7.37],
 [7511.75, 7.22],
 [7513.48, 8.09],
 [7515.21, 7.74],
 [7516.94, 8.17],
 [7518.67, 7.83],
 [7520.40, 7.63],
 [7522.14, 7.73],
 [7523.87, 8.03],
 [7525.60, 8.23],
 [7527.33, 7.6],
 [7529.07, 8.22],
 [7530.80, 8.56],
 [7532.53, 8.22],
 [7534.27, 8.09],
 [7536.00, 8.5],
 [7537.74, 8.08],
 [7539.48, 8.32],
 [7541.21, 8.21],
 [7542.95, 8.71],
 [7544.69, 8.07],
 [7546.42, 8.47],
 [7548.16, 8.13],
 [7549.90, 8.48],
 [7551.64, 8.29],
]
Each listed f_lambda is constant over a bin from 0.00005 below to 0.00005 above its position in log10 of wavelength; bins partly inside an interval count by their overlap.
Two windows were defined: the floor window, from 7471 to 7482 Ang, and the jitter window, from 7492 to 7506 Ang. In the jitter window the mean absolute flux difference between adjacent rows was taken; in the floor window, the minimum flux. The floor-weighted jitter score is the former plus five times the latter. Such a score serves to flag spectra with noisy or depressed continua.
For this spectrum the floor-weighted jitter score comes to 37.5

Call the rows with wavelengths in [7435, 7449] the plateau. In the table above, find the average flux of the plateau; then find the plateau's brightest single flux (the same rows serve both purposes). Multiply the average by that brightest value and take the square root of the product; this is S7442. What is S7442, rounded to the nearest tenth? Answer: 8.7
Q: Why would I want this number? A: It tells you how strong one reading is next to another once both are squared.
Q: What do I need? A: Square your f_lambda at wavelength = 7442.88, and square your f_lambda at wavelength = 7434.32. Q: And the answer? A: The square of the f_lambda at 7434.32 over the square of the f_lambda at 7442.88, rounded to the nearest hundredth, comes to 0.95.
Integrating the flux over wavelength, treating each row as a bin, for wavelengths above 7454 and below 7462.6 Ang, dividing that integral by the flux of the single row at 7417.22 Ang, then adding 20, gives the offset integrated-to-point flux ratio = 28.7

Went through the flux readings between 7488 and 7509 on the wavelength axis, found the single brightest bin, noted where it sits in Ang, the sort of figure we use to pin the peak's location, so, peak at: 7503.11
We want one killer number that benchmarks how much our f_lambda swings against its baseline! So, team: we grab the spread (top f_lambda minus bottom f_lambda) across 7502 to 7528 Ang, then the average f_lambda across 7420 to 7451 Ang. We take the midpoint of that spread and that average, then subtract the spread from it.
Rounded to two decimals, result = 3.24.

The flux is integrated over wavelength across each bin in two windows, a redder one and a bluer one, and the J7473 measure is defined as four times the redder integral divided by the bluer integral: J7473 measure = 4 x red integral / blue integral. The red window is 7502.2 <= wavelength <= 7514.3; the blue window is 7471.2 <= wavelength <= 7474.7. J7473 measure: 15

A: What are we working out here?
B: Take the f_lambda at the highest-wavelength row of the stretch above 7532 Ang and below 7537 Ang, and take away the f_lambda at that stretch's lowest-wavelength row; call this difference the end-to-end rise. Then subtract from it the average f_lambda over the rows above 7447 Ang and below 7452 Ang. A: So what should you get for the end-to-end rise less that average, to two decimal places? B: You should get -8.25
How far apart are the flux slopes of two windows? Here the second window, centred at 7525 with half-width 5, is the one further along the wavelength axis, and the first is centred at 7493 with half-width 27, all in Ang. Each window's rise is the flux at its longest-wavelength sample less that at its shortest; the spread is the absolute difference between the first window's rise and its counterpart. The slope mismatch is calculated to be 0.5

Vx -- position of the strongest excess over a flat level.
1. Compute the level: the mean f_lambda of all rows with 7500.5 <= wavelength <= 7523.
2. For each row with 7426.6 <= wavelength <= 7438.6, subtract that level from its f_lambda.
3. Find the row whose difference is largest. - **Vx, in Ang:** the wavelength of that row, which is 7430.89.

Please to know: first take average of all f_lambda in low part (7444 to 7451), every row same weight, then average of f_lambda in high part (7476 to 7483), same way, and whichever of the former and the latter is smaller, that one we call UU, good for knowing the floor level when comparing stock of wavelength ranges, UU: 7.9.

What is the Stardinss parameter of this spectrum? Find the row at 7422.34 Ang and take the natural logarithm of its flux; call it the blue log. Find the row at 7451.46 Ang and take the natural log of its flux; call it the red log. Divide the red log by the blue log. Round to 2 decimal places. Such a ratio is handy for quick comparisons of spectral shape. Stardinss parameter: 0.97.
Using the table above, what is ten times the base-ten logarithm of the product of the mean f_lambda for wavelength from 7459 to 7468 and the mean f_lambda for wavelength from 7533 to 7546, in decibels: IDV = 18.1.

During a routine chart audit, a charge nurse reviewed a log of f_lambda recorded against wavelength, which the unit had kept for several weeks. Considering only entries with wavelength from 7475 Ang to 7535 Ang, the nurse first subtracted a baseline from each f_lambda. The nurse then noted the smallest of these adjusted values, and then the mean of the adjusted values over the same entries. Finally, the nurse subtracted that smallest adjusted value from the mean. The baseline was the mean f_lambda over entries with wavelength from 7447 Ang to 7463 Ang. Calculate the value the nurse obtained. 0.8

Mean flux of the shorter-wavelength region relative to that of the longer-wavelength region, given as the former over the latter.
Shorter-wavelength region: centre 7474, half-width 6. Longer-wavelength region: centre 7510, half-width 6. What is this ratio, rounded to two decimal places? 0.98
